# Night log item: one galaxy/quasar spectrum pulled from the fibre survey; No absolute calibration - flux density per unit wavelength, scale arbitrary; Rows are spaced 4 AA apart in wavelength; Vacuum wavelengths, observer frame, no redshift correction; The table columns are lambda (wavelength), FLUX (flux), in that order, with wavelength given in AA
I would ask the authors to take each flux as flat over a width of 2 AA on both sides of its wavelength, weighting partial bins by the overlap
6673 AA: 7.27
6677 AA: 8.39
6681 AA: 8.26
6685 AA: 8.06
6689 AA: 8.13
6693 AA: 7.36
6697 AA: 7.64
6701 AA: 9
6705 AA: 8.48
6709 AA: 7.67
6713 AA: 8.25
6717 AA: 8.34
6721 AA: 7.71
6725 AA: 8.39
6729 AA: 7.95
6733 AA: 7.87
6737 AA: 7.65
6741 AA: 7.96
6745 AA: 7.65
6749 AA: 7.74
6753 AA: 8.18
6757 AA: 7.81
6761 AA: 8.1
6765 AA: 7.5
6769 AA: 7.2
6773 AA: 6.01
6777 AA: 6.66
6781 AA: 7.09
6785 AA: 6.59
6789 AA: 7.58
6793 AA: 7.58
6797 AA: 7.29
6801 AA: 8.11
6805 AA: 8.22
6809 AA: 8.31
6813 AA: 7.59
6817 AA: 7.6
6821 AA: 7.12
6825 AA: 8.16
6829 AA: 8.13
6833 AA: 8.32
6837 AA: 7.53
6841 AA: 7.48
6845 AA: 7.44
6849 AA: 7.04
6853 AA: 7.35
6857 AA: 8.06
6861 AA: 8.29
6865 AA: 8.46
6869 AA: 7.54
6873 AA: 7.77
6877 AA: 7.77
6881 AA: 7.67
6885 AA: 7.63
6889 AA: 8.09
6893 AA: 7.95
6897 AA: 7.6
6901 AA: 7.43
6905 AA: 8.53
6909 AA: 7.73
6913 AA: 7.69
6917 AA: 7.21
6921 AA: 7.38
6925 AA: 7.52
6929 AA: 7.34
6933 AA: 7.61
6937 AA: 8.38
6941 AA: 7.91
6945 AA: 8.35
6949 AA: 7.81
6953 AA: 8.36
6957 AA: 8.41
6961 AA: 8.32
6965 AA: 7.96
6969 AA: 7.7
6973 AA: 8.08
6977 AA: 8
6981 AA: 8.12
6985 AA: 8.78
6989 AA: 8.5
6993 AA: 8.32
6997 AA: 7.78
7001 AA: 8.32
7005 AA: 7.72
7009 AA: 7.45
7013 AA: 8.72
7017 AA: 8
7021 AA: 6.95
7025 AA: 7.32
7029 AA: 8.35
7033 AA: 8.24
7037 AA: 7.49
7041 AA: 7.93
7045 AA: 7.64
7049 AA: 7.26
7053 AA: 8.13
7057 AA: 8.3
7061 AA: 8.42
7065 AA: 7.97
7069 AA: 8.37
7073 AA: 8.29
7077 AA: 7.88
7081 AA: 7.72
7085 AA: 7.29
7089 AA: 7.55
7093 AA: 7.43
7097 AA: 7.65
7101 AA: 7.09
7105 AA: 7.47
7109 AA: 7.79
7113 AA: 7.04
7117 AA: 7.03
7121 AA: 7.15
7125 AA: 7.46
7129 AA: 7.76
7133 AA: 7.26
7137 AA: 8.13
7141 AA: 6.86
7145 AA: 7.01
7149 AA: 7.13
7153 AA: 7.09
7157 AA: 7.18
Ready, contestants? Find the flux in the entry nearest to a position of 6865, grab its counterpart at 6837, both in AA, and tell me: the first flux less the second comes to 0.9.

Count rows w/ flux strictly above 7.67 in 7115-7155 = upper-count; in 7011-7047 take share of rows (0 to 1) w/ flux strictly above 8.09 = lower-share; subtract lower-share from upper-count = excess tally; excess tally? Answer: 2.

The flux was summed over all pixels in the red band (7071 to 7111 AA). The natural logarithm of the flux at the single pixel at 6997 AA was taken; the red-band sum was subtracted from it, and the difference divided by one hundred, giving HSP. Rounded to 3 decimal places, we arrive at -0.741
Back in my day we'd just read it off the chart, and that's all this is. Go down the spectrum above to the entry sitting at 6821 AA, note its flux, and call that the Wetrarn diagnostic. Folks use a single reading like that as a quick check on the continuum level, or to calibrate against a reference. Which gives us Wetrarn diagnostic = 7.12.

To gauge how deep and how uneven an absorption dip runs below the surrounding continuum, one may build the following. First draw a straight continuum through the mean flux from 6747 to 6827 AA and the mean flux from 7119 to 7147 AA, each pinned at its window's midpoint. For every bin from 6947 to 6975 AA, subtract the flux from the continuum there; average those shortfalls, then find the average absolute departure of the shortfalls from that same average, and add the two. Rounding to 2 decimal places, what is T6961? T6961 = -0.41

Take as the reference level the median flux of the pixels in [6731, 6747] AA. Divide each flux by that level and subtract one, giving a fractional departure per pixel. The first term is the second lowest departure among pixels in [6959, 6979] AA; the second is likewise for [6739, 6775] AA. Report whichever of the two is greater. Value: 0.026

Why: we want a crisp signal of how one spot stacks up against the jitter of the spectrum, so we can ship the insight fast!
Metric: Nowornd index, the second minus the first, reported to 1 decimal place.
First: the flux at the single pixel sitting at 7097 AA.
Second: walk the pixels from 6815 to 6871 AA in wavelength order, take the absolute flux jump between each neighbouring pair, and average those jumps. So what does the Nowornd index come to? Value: -7.2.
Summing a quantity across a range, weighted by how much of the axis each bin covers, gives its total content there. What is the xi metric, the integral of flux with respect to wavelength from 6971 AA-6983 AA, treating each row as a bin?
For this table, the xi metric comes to 97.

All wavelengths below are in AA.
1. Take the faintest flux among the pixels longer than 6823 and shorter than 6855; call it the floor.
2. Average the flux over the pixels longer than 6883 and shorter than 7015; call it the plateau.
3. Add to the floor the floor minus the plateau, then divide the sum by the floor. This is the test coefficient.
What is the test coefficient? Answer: 0.87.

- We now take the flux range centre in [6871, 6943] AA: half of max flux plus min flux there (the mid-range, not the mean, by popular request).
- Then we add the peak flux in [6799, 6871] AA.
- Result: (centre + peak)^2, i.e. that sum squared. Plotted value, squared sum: 267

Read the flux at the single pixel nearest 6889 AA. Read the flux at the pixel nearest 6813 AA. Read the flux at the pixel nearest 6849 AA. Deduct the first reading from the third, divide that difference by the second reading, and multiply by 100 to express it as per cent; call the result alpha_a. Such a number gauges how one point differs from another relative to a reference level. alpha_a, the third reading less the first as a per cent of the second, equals -14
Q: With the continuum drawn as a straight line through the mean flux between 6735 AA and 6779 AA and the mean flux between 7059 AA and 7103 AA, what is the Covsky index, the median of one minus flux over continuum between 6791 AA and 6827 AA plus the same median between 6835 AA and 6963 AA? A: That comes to -0.02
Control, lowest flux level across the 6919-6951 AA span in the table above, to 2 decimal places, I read 7.34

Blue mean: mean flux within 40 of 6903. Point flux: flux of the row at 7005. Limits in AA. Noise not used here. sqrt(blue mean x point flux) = 7.74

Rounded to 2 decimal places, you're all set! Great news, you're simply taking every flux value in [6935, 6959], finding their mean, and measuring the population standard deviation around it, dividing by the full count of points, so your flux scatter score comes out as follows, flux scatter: 0.25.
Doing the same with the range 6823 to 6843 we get 0.35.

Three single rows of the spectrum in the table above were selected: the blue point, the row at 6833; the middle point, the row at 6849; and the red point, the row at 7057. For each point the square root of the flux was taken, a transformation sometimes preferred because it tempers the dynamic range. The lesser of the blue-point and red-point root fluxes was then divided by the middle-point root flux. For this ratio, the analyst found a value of 1.09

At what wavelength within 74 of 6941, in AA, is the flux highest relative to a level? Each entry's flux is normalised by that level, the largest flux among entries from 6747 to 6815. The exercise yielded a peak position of 6985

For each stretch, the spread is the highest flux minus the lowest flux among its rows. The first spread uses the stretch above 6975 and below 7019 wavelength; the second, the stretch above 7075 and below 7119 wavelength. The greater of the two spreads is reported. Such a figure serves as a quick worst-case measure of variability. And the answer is 1.33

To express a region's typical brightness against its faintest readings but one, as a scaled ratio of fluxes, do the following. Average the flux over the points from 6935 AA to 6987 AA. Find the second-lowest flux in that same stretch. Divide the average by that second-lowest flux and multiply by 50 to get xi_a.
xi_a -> 52.3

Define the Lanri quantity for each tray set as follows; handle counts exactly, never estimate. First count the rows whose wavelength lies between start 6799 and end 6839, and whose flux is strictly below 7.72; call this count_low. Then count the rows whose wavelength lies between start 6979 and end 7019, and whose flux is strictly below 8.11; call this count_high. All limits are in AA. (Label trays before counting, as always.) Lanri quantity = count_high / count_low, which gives 1.0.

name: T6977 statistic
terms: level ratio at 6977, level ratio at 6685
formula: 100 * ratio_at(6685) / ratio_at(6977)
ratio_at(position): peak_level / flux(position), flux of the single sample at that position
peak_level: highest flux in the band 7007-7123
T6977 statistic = 99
